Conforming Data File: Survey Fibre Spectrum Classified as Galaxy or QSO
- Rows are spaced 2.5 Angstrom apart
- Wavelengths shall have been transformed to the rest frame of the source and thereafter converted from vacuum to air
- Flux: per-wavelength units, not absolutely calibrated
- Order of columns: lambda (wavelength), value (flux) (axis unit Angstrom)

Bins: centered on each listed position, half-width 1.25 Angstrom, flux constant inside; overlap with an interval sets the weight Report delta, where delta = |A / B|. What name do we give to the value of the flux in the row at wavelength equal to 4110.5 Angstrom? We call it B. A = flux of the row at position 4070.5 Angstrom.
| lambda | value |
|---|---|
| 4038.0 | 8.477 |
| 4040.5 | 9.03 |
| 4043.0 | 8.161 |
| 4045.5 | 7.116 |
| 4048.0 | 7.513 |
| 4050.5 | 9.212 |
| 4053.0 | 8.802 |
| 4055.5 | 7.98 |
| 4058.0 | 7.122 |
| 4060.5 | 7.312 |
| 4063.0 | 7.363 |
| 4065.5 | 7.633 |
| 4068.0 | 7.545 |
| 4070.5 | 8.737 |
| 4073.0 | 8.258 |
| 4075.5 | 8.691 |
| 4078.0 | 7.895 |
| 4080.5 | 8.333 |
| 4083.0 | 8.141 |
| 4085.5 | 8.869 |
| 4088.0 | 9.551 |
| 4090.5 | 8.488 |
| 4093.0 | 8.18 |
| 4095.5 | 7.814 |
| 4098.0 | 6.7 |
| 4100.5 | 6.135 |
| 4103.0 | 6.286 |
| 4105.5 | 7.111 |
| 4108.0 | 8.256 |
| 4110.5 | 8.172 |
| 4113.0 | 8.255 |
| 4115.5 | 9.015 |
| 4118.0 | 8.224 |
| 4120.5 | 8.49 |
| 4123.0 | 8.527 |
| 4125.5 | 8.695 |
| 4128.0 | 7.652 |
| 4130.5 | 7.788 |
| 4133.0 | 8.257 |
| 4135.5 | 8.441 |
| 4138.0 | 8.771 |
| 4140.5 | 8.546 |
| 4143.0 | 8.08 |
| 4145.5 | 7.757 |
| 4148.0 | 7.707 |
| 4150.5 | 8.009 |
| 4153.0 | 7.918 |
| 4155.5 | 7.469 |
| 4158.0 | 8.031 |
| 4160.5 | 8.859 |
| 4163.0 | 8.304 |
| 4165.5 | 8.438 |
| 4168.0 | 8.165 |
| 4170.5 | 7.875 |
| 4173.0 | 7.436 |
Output 1.07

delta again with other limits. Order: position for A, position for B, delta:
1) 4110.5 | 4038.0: 0.96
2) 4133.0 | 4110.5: 1.01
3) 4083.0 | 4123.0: 0.95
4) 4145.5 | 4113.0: 0.94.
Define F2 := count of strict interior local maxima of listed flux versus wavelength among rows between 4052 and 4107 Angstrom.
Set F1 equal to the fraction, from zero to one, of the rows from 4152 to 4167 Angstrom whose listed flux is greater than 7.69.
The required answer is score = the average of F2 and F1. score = 2.92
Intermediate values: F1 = 0.83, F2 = 5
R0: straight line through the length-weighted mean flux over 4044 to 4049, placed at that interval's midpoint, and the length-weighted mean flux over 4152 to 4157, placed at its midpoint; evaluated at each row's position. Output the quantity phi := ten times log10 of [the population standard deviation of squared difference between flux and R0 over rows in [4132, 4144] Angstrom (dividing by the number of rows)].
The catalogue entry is -4.3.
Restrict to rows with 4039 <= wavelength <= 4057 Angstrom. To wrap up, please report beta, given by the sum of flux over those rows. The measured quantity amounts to 57.8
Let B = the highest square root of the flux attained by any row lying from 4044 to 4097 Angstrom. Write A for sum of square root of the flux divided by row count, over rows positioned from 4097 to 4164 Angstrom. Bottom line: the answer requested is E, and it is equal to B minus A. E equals 0.27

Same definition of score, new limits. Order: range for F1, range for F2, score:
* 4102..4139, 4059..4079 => 1.90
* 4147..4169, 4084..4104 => 0.94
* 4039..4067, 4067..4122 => 3.23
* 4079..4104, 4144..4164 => 1.35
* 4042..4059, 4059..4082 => 1.79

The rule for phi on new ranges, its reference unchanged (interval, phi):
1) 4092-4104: -1.6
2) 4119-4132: -3.2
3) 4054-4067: -8.7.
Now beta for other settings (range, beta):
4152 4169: 57.2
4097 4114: 50.9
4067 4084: 57.6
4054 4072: 53.7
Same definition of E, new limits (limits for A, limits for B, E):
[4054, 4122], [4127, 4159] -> 0.15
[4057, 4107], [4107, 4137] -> 0.21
